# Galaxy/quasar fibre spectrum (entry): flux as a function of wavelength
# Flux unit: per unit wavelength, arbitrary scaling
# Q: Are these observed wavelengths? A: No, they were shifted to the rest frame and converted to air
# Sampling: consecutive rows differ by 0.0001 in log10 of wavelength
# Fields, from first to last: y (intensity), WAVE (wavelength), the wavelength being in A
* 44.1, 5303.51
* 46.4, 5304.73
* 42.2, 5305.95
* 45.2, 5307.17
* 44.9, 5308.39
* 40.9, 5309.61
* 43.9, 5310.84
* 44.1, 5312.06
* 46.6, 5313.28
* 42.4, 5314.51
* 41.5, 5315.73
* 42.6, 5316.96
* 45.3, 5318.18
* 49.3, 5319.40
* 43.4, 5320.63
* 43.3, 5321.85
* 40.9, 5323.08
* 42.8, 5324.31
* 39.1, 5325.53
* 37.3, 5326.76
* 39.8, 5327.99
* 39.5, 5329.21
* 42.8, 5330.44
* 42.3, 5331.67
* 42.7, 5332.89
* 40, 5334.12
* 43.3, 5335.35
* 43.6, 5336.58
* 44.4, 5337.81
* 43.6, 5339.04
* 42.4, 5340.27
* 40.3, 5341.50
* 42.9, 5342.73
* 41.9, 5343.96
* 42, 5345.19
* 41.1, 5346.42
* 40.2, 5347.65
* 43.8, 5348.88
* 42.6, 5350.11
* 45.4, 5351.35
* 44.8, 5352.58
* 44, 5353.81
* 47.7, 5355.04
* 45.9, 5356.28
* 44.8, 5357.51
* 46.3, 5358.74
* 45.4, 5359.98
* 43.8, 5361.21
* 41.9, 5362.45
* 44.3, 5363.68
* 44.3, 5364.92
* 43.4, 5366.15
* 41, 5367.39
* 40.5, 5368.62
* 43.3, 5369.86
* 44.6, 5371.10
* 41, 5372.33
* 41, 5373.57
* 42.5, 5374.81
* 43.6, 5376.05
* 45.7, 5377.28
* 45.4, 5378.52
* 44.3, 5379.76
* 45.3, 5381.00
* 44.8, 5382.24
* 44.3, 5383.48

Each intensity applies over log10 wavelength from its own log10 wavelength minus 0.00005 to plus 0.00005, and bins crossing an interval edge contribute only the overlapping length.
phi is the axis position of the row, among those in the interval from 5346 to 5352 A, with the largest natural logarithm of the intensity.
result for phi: 5351.35 A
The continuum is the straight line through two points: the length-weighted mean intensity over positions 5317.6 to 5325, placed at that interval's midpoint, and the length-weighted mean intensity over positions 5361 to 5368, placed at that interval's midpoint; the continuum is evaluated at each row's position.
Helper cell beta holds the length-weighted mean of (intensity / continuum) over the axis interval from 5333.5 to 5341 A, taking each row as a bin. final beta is 0.98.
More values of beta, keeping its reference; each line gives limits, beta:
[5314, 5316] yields 0.95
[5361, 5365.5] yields 1.01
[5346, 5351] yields 0.97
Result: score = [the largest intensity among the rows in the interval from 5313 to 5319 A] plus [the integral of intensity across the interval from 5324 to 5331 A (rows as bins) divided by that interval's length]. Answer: 87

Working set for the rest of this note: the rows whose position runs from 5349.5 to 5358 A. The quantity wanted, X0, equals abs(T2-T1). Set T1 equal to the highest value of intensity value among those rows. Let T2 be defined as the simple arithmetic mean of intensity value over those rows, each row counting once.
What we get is 2.7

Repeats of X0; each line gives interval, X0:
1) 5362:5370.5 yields 1.6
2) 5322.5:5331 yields 2.5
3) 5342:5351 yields 1.7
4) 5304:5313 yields 2.5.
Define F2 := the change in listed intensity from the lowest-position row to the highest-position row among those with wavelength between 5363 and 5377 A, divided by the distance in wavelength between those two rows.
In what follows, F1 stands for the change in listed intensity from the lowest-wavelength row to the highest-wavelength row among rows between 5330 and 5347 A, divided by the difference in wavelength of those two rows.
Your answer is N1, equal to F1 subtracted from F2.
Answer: 0.05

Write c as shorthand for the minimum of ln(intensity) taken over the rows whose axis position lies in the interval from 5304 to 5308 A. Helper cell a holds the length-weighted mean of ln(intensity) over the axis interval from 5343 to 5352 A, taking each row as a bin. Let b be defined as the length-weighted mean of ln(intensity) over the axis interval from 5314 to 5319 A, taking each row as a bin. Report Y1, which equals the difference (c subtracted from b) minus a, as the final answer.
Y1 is -3.72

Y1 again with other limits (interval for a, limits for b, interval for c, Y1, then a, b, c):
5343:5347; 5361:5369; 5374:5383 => -3.73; 3.734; 3.76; 3.75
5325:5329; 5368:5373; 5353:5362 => -3.69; 3.658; 3.75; 3.78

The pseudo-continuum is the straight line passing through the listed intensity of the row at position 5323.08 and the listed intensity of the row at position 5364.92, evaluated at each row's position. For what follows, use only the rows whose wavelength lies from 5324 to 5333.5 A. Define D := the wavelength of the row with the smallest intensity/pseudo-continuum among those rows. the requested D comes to 5326.76 A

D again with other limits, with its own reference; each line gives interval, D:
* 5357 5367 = 5362.45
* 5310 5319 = 5315.73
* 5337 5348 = 5347.65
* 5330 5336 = 5334.12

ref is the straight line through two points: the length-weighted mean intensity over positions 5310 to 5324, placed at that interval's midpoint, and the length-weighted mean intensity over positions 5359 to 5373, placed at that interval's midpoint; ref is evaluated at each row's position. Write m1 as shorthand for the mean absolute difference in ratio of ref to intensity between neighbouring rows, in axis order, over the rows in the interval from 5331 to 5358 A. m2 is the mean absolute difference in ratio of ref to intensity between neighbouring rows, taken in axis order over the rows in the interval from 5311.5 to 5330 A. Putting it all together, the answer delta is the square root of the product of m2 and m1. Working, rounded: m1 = 0.0366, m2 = 0.057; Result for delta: 0.046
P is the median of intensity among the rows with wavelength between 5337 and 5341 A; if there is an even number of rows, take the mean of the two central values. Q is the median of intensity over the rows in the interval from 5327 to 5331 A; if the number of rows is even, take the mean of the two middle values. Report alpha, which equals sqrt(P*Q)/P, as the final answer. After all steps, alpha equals 0.96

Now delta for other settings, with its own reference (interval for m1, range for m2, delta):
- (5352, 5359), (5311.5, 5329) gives 0.047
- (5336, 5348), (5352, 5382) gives 0.031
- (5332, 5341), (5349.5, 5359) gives 0.037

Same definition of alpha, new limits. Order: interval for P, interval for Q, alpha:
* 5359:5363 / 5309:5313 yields 1.00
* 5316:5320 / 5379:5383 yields 0.99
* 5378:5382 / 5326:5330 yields 0.93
